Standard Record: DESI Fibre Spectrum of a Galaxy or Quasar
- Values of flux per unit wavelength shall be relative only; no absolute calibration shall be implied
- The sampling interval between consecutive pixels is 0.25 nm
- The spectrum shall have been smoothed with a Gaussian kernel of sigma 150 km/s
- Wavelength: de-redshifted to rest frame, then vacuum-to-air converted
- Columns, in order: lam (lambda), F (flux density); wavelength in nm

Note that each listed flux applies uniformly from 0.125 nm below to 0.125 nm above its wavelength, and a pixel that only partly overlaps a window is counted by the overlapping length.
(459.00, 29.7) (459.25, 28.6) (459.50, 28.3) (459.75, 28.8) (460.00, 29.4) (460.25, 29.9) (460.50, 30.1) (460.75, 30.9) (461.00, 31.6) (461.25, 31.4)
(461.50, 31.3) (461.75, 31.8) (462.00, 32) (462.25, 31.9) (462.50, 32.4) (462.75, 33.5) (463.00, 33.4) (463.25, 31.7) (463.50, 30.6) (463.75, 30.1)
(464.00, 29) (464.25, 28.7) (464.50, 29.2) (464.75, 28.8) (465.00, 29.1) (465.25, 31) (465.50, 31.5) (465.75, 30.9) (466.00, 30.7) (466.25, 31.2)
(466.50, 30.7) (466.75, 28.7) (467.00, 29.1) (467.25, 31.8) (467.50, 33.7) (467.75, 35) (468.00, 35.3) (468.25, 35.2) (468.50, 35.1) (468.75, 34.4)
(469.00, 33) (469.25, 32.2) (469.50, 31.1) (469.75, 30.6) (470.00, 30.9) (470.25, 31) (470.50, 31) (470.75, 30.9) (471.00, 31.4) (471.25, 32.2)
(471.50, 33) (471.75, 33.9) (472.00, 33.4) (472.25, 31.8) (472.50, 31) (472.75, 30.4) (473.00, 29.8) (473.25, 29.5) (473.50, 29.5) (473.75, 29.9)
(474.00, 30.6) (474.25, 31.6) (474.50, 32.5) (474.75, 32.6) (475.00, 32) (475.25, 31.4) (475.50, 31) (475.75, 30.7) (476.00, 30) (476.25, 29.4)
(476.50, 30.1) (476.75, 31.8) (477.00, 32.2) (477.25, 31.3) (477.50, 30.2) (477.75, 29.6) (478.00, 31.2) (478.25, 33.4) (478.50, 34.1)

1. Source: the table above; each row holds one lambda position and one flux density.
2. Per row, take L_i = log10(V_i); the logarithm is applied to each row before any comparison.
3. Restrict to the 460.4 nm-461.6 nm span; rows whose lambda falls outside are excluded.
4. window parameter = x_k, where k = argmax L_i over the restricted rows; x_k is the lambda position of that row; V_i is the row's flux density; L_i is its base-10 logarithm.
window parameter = 461.00 nm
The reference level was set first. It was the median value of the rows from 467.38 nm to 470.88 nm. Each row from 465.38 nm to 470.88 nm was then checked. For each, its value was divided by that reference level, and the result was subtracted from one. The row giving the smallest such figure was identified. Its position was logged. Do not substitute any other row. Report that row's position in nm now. 468.00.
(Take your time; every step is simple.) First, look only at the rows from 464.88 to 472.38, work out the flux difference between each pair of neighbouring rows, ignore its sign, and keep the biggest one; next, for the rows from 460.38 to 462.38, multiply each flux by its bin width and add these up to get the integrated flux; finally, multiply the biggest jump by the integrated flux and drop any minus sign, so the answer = 169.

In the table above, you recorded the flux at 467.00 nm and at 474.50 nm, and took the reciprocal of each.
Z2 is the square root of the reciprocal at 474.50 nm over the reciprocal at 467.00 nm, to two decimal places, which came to 0.95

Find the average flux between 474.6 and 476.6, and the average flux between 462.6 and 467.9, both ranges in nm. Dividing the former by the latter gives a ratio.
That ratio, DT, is 1.00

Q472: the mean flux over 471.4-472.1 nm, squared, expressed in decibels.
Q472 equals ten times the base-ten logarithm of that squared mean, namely 30.5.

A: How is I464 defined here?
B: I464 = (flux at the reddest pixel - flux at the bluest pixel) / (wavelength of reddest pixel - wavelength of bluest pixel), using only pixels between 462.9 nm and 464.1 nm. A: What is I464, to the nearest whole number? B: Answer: -4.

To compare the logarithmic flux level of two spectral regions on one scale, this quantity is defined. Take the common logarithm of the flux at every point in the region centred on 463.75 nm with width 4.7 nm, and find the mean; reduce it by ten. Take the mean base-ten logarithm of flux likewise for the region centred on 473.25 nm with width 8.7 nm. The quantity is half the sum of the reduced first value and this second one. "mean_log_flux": -3.51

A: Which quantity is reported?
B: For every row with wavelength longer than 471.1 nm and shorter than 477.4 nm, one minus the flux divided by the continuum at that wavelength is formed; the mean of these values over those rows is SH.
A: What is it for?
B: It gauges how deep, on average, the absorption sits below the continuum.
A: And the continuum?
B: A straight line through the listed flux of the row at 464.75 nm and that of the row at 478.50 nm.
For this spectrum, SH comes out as 0.036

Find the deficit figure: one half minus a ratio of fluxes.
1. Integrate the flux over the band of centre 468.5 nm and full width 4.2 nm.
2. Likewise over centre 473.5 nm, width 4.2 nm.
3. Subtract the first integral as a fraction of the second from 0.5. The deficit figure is -0.53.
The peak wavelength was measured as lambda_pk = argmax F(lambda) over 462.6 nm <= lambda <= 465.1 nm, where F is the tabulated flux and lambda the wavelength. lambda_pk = 462.75 nm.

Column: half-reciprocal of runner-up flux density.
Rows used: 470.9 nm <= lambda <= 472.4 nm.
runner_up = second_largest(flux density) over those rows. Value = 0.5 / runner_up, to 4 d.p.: 0.0150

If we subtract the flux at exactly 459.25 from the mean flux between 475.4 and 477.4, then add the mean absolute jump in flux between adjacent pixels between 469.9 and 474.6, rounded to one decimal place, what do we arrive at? 2.8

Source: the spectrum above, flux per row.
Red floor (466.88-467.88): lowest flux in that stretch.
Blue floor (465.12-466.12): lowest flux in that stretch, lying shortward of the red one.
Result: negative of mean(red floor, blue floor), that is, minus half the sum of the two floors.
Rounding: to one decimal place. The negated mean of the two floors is -29.9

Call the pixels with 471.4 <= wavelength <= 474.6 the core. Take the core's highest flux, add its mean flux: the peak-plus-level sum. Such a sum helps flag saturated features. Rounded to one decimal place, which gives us 65.2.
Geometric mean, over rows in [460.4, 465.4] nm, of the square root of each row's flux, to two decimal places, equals 5.56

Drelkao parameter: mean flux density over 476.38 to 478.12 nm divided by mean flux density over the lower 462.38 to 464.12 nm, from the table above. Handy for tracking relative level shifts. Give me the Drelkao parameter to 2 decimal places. 0.98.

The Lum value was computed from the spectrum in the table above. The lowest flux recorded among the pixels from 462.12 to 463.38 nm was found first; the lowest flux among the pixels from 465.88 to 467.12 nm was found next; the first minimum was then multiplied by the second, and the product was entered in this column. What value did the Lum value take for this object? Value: 910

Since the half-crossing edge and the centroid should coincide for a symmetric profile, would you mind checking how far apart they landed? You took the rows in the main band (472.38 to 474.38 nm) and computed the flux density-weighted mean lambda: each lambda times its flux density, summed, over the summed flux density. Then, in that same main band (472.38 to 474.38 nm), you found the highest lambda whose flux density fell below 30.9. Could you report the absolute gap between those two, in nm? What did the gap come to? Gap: 0.62 nm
